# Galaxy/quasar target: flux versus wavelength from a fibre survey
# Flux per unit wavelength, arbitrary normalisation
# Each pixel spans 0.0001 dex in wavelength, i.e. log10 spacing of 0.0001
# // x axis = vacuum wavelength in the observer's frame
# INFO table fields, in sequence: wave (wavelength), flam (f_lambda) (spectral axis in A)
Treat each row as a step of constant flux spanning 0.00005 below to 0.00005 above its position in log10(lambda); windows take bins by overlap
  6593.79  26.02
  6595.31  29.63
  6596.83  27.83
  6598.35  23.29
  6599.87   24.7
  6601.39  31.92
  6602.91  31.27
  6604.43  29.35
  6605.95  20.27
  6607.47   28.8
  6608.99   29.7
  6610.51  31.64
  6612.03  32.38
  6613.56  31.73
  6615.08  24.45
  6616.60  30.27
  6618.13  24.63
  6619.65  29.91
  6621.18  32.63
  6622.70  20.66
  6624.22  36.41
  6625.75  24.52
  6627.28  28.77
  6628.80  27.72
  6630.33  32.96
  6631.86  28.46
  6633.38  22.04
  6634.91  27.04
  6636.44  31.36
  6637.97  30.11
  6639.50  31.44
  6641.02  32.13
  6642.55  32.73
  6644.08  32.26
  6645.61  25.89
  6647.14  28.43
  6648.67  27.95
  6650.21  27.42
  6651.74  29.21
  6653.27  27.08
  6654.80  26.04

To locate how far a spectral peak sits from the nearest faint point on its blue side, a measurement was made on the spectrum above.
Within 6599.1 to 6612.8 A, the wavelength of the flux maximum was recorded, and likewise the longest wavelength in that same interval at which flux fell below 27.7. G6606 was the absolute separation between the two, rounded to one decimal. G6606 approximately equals 6.1 A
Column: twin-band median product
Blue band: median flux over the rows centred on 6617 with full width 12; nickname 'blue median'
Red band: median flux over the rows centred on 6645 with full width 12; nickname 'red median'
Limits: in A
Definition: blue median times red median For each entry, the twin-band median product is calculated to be 901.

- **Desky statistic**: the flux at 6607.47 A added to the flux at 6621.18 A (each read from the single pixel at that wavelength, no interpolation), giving 61.4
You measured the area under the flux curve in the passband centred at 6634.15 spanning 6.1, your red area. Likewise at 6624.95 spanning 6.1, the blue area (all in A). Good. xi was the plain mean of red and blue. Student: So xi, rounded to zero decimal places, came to 167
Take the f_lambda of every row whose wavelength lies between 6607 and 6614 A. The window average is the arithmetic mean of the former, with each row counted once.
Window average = 30.9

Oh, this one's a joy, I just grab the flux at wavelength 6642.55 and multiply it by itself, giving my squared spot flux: 1071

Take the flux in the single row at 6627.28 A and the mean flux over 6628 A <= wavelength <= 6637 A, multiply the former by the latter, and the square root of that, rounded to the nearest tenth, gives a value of 28.5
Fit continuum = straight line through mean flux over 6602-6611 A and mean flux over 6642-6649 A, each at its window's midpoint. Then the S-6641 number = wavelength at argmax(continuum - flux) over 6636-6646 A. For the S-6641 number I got 6645.61 A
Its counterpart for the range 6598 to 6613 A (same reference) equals 6605.95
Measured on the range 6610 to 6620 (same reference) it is 6615.08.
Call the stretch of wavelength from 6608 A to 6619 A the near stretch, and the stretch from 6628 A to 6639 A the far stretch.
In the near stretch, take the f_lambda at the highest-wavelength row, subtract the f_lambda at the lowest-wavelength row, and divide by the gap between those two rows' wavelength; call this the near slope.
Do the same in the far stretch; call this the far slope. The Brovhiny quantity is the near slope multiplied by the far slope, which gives -0.14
